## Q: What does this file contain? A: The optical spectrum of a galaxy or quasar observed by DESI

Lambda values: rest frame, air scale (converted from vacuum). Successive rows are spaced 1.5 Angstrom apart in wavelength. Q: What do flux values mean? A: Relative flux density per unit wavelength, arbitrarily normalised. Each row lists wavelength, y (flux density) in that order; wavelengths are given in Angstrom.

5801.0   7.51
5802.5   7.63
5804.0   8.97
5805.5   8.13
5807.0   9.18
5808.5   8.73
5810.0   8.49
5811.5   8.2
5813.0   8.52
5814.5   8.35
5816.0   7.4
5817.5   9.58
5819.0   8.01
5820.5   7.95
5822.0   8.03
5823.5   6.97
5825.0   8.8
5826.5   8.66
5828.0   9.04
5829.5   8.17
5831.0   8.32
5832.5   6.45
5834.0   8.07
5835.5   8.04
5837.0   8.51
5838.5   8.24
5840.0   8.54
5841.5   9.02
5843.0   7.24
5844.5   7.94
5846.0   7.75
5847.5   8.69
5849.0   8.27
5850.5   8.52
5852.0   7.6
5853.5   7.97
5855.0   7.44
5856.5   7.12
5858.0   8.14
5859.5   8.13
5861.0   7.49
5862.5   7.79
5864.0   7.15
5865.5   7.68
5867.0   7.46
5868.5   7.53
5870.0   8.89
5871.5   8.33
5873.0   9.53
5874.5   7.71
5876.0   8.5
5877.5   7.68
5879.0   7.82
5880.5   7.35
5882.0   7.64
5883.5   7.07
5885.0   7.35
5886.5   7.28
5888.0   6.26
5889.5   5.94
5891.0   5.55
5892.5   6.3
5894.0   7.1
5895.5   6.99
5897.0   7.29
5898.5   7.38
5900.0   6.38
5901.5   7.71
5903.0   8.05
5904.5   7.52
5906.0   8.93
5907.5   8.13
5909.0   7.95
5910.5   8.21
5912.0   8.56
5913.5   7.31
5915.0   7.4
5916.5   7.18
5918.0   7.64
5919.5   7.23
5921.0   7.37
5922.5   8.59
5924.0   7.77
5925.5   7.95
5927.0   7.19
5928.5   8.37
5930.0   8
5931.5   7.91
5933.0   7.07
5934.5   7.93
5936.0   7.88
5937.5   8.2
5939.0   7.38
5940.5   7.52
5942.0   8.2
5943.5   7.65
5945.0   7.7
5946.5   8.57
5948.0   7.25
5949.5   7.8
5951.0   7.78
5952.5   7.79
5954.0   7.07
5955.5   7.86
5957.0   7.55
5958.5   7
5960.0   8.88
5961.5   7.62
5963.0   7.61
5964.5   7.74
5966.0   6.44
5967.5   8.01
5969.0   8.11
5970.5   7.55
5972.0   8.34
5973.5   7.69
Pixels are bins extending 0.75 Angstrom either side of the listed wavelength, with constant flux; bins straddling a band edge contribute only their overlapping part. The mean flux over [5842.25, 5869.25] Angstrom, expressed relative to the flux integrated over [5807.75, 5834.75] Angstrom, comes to 0.0351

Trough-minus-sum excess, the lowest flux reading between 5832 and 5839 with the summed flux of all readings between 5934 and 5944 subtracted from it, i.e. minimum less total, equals -48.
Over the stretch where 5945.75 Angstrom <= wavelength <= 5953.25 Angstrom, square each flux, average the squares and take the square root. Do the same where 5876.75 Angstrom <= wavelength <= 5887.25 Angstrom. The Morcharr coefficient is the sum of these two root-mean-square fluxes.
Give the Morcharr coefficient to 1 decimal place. 15.3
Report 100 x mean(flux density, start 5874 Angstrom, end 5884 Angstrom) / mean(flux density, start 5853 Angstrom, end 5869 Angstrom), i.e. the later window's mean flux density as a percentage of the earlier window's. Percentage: 101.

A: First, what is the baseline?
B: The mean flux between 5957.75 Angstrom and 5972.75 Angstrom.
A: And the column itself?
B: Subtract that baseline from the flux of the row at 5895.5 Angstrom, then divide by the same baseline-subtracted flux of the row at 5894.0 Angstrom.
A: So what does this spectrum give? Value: 1.2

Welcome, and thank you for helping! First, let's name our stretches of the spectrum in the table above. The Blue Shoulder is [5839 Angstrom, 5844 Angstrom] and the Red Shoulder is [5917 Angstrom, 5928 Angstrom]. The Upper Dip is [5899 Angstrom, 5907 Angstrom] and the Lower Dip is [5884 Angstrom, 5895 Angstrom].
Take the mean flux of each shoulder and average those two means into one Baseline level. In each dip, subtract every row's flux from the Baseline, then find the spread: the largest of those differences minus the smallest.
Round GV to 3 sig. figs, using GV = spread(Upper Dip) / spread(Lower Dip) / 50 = 0.0283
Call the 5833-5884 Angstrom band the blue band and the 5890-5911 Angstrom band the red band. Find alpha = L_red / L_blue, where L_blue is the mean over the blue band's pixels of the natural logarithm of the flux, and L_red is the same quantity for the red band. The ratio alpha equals 0.96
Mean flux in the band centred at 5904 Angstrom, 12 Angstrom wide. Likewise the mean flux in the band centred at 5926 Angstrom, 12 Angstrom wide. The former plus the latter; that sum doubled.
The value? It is 31.3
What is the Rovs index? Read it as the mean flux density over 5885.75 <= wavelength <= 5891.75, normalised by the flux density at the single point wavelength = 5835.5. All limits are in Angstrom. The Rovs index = 0.78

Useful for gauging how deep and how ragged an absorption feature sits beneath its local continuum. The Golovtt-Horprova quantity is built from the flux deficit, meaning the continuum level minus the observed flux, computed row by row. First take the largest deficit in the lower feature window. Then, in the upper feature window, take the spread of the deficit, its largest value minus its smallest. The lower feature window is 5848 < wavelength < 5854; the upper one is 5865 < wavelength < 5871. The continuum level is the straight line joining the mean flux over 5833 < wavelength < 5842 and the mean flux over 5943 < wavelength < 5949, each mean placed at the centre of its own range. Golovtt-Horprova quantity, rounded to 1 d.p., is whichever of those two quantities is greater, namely 1.4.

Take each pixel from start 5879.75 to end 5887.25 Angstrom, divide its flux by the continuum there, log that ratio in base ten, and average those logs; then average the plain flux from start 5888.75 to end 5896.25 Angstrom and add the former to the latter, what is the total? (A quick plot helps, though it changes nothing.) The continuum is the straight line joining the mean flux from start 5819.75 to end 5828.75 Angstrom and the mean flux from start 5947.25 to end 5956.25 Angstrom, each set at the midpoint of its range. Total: 6.34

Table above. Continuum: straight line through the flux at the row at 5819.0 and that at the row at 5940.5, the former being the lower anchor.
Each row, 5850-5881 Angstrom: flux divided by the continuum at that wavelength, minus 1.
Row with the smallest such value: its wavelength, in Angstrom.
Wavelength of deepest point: 5856.5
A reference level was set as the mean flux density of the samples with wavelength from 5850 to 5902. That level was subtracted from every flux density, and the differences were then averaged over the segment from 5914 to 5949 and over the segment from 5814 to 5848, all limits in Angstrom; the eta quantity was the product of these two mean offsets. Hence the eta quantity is 0.17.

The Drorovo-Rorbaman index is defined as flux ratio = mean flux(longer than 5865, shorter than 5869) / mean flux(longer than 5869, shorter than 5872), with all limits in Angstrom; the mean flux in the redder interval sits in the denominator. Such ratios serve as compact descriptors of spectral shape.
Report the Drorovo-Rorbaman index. 0.88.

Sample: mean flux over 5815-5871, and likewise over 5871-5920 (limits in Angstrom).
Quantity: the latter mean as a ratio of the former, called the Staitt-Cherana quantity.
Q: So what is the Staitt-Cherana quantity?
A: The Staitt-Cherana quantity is 0.93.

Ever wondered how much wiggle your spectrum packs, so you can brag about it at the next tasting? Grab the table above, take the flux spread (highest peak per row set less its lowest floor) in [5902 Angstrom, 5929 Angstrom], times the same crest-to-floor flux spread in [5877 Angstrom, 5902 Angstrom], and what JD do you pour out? 4.0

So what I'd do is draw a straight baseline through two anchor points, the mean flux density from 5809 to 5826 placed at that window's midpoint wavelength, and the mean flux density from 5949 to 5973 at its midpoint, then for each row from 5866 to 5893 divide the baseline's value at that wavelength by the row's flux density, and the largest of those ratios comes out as 1.43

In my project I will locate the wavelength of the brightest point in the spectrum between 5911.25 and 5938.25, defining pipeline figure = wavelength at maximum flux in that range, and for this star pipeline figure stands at 5922.5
